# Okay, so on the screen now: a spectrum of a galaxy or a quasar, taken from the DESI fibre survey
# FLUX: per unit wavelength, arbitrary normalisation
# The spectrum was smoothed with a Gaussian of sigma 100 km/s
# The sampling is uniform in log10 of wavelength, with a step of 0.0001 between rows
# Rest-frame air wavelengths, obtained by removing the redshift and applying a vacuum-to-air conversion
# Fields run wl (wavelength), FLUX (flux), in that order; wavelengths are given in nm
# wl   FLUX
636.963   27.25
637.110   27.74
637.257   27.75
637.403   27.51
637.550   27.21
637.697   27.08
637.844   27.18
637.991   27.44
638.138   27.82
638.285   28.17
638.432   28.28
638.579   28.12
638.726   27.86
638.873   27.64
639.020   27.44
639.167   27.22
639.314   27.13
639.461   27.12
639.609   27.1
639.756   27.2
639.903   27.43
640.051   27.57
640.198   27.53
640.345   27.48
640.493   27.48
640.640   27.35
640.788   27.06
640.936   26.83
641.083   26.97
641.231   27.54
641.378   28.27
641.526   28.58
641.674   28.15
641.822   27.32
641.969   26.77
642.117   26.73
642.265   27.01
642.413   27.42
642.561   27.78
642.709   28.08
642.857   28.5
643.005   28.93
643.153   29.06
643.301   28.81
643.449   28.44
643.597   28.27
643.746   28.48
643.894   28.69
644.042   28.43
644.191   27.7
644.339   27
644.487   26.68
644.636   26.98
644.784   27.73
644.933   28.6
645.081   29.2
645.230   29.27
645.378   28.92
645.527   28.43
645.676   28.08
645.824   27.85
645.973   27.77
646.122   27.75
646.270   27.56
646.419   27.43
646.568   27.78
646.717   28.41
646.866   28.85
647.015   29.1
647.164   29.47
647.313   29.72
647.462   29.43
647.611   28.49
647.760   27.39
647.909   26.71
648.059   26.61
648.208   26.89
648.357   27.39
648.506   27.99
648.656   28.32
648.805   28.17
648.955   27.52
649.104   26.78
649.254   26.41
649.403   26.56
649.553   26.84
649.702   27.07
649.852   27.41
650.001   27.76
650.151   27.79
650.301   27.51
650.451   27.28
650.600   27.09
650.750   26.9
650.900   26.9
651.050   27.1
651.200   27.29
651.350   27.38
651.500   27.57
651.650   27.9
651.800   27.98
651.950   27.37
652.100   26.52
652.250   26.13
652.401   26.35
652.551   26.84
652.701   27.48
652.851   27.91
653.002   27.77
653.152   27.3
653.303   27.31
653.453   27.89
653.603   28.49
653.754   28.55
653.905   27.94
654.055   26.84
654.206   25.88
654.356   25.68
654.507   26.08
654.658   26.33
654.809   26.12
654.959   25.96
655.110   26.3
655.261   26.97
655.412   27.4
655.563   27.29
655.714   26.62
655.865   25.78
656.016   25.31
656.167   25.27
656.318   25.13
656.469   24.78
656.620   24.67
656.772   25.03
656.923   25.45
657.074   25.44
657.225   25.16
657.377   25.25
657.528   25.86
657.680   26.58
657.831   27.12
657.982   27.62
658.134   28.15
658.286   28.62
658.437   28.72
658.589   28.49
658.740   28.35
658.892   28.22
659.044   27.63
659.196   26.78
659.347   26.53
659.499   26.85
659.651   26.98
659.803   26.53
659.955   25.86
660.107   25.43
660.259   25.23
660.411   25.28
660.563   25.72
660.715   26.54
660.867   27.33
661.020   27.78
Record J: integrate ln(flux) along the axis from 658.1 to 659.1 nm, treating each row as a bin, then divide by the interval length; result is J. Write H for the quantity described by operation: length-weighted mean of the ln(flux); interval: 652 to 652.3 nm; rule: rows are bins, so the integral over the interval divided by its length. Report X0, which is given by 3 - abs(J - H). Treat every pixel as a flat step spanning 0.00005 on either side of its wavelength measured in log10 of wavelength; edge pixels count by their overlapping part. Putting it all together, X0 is 2.93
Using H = 3.28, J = 3.34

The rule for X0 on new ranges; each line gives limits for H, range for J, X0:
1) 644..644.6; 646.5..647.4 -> 2.94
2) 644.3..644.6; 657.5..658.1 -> 2.99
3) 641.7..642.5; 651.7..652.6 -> 2.99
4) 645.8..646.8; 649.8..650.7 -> 2.99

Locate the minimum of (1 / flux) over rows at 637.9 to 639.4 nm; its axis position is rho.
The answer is 638.432 nm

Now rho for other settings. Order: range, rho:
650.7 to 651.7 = 651.650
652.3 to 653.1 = 652.851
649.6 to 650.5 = 650.151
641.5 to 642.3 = 641.526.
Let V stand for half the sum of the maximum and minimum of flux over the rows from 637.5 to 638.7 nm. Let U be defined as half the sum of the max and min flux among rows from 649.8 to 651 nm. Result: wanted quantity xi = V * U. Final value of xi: 757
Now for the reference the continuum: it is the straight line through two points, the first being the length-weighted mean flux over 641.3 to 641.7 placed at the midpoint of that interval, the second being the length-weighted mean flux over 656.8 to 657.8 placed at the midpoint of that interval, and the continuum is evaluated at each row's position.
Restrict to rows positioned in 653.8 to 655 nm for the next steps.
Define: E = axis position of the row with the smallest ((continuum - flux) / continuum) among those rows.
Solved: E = 653.905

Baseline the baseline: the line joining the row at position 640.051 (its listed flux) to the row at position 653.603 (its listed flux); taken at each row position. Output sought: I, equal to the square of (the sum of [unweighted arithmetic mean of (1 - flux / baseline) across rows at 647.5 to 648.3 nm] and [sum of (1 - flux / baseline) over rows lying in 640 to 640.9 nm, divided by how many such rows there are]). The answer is 0.001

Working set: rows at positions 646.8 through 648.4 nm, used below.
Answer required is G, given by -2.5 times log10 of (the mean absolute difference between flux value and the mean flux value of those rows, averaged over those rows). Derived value -0.08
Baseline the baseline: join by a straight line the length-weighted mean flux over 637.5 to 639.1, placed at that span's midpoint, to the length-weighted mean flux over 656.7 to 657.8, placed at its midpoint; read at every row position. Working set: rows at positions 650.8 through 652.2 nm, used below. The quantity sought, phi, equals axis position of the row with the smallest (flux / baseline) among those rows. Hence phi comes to 652.100 nm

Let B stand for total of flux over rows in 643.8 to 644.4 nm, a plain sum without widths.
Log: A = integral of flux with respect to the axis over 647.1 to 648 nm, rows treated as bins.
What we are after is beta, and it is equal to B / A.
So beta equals 4.4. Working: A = 26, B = 112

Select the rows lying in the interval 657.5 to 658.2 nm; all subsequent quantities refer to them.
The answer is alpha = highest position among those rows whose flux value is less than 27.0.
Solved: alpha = 657.680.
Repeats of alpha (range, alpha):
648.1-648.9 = 648.208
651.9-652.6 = 652.551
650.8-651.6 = 650.900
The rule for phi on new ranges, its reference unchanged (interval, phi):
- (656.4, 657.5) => 656.620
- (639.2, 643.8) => 640.936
